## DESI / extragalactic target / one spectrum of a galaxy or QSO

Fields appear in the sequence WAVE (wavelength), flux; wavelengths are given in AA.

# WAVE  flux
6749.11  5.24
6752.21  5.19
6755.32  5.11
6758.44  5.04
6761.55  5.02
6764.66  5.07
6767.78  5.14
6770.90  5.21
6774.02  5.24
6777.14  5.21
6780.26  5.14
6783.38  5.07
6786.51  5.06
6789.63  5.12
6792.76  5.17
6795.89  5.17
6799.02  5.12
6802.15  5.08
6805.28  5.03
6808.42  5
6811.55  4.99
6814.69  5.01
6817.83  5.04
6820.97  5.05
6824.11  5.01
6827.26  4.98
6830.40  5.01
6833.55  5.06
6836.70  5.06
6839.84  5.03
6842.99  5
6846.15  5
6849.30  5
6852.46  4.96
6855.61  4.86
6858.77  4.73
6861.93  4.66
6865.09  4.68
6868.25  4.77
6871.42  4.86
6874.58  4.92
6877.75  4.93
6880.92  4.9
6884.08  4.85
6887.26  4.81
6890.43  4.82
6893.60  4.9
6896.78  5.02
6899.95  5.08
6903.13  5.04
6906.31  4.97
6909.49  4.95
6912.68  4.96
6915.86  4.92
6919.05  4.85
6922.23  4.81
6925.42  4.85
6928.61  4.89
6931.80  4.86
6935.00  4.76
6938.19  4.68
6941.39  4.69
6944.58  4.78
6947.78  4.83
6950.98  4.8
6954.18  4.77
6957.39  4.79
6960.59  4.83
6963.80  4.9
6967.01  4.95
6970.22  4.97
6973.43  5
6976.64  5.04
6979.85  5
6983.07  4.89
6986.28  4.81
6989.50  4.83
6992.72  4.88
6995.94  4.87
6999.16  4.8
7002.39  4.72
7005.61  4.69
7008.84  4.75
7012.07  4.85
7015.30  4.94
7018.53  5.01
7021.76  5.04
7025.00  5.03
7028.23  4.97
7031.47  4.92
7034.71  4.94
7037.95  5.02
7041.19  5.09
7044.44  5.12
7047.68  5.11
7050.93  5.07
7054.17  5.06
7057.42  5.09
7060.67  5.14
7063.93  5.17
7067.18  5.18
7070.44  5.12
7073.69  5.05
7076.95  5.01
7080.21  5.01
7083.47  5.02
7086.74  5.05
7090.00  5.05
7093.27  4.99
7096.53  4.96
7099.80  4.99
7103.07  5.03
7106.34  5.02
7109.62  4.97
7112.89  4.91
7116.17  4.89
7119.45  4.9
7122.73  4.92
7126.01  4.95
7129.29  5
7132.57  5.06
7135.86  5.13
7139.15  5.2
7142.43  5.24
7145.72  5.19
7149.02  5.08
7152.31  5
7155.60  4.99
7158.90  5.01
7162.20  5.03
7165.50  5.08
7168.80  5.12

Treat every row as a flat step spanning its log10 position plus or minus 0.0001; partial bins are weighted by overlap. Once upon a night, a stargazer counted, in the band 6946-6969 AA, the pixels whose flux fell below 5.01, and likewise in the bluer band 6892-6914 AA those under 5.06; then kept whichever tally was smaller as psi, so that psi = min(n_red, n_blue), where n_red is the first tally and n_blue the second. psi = 6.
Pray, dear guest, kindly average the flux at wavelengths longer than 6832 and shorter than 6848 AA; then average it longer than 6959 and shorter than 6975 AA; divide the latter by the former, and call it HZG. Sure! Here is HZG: 0.98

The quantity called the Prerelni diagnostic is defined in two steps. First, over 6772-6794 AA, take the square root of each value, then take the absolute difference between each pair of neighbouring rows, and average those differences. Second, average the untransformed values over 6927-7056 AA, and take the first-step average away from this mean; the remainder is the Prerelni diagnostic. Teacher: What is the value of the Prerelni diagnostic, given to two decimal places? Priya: 4.89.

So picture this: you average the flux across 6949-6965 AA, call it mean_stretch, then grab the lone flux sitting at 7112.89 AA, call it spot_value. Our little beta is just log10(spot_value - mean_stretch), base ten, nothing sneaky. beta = -1.0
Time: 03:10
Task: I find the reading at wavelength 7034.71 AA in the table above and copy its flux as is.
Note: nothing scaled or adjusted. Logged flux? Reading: 4.94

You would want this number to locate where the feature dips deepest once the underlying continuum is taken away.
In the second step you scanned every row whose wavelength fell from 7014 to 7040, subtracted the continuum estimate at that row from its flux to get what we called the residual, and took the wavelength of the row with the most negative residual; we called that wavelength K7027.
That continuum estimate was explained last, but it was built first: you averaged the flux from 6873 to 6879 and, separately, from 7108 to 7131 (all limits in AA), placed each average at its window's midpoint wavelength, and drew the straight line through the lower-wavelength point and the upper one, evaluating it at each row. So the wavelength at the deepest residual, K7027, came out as 7031.47 AA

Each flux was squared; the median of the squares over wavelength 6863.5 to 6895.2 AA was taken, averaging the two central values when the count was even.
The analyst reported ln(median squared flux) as 3.16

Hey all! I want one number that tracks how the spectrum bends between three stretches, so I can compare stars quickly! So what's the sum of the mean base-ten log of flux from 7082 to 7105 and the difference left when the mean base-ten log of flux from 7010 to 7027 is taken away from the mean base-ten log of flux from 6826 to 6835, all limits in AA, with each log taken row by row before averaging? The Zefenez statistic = 0.704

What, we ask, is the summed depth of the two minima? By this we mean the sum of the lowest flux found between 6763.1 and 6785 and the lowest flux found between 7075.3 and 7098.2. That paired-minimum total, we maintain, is 10.0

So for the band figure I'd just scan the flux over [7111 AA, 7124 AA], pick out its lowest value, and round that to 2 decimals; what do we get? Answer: 4.89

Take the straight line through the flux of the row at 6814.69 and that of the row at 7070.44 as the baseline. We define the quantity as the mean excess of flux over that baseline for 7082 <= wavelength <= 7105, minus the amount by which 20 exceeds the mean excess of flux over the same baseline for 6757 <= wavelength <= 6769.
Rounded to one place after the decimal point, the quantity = -20.0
